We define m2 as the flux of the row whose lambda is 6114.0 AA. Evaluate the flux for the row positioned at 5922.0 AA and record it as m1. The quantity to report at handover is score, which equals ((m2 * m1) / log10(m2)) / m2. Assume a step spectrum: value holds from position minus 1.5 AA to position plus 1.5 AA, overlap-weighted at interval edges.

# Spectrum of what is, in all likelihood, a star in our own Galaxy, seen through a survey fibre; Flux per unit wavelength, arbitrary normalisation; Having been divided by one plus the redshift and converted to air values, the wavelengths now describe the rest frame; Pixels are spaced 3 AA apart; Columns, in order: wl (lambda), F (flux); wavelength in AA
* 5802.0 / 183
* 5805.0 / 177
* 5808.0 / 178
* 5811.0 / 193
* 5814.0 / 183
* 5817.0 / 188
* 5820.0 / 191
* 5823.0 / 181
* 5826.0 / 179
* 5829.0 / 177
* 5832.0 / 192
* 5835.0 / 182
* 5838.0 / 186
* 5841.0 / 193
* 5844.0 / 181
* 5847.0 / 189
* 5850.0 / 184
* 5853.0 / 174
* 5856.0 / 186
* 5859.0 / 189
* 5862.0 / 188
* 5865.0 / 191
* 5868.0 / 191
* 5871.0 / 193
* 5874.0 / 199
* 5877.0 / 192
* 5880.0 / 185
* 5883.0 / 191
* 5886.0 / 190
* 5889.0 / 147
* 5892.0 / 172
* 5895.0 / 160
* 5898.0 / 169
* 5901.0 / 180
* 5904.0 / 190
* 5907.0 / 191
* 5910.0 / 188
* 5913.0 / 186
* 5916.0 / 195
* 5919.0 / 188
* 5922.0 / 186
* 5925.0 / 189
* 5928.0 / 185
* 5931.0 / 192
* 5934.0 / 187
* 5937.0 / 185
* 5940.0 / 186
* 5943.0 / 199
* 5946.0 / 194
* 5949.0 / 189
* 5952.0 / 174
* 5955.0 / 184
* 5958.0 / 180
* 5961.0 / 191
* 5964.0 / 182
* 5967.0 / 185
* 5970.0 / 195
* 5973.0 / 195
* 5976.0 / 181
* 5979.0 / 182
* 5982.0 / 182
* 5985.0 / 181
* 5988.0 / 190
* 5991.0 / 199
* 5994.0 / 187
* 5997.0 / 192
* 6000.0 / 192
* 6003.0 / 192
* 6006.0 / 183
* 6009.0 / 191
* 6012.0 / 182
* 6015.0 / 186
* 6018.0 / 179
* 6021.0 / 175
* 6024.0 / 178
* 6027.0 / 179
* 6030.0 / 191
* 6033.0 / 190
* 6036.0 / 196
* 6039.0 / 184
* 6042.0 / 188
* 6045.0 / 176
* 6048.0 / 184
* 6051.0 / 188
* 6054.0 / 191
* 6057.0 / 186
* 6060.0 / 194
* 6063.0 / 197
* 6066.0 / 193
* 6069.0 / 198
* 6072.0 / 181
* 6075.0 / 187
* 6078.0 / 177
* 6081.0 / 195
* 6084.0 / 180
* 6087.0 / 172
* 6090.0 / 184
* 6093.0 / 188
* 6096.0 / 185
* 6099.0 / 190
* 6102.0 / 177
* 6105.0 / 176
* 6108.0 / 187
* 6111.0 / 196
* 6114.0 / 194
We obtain 81.3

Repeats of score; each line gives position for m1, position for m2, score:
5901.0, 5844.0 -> 79.7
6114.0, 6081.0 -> 84.7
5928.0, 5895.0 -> 83.9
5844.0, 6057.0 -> 79.8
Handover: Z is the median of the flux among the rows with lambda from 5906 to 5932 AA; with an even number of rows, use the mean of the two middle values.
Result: 188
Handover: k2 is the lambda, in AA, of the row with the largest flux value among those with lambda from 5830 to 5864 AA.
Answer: 5841.0 AA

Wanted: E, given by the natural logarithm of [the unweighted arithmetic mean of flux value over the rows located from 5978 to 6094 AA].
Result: 5.23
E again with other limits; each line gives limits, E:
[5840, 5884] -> 5.24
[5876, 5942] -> 5.21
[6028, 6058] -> 5.23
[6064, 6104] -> 5.22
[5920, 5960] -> 5.23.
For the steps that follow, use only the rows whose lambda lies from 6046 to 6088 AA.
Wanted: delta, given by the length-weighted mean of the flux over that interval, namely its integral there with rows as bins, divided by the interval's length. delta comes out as 187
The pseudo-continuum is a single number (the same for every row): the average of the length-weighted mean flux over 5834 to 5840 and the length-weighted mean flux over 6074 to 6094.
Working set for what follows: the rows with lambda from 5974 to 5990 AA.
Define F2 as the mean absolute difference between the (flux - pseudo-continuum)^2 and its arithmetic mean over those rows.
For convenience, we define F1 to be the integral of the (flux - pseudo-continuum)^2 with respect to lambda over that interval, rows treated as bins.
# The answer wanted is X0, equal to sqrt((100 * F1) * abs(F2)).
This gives 583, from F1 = 359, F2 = 9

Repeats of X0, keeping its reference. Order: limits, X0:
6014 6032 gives 1130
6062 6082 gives 3282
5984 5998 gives 2493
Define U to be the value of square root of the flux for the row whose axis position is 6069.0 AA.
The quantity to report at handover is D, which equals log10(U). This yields 1.15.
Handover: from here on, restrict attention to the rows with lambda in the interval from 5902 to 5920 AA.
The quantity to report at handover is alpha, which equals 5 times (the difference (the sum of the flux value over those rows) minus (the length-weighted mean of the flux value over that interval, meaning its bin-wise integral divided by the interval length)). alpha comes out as 4743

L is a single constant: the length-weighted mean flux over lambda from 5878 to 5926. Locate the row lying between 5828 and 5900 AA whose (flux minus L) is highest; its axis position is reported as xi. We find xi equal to 5874.0 AA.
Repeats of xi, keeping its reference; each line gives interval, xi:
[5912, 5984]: 5943.0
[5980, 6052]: 5991.0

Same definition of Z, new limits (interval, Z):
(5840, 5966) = 188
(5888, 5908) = 172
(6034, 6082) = 188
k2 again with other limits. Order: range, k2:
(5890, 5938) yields 5916.0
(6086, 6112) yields 6111.0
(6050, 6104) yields 6069.0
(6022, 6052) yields 6036.0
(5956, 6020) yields 5991.0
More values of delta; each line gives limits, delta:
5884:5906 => 173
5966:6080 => 187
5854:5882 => 190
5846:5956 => 185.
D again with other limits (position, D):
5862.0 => 1.14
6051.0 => 1.14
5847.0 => 1.14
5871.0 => 1.14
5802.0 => 1.13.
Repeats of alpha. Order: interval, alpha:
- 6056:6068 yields 2885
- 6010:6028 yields 4494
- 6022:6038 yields 3738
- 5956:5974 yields 4702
